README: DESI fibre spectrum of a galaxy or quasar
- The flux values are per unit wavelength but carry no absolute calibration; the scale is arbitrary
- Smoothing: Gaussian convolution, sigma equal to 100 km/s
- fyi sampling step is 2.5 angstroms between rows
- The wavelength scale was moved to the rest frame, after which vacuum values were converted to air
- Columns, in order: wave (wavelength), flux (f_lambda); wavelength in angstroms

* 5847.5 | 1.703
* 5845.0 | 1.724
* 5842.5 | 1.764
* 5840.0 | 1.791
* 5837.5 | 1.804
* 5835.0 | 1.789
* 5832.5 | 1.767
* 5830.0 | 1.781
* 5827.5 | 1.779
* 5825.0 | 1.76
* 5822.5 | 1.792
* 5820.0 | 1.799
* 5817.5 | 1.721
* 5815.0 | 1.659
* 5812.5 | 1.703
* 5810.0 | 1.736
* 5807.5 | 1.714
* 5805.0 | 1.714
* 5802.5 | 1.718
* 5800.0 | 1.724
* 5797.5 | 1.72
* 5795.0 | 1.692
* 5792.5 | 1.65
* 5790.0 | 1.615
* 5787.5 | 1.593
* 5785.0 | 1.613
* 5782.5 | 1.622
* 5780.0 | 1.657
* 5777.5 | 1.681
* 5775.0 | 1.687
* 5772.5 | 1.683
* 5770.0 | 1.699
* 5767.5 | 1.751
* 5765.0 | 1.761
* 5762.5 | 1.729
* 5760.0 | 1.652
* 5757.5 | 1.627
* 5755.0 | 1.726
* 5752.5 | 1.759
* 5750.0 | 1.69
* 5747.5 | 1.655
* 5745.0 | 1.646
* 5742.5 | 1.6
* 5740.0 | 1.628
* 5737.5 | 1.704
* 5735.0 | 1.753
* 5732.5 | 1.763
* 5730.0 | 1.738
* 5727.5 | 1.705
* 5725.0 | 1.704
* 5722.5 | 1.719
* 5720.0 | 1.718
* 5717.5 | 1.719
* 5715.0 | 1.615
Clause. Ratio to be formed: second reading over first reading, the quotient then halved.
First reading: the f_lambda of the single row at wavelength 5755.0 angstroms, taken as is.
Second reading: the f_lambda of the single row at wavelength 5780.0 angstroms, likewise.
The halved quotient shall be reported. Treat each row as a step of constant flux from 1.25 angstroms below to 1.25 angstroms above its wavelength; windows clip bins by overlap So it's 0.480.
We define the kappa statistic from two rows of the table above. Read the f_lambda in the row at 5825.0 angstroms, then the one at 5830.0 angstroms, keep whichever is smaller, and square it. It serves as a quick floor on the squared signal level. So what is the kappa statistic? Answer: 3.10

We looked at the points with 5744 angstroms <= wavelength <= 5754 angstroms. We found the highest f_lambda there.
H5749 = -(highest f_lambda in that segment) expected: -1.76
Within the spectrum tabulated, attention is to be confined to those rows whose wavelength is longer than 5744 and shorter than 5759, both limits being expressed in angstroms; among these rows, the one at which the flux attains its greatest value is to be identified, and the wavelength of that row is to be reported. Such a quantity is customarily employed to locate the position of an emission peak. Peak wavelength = 5752.5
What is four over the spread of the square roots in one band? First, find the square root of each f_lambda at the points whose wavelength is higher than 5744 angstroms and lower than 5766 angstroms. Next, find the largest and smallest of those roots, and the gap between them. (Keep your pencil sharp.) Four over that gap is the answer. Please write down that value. 78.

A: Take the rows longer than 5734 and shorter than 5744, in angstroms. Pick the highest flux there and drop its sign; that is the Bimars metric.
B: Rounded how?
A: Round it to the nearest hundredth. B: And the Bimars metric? 1.75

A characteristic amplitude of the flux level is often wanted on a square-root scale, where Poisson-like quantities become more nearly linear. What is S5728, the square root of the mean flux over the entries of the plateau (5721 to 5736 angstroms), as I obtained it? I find 1.315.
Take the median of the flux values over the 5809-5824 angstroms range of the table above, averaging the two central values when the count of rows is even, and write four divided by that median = 2.31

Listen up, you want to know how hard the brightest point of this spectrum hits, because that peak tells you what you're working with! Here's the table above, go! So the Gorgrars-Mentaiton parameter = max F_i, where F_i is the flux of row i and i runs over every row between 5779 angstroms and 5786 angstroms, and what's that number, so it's 1.657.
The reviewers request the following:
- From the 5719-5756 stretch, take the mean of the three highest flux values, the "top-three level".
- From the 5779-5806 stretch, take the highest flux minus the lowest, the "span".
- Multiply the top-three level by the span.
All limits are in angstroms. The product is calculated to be 0.23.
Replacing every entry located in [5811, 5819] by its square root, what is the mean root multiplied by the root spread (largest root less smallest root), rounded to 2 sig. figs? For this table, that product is 0.031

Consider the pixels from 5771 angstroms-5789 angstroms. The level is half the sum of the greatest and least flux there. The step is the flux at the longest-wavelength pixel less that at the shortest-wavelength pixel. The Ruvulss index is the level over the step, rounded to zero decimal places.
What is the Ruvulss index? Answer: -18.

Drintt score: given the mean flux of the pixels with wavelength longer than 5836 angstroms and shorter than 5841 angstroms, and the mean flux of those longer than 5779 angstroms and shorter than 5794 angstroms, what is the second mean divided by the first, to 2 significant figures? 0.90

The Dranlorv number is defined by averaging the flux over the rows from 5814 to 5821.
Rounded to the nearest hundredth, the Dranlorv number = 1.73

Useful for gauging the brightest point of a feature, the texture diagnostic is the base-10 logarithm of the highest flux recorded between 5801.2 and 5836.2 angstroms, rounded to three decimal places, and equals 0.255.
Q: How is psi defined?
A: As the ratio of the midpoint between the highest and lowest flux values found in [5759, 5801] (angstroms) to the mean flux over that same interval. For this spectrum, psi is 1.00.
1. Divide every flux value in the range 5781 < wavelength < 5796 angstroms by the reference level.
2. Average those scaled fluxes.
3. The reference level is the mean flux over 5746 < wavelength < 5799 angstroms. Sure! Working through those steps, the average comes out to 0.971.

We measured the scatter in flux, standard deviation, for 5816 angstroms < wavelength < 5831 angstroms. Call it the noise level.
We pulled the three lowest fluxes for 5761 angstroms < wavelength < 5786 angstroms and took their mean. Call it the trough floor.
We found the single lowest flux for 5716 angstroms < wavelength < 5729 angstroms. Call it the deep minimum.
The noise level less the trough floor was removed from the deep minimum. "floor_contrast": 3.31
